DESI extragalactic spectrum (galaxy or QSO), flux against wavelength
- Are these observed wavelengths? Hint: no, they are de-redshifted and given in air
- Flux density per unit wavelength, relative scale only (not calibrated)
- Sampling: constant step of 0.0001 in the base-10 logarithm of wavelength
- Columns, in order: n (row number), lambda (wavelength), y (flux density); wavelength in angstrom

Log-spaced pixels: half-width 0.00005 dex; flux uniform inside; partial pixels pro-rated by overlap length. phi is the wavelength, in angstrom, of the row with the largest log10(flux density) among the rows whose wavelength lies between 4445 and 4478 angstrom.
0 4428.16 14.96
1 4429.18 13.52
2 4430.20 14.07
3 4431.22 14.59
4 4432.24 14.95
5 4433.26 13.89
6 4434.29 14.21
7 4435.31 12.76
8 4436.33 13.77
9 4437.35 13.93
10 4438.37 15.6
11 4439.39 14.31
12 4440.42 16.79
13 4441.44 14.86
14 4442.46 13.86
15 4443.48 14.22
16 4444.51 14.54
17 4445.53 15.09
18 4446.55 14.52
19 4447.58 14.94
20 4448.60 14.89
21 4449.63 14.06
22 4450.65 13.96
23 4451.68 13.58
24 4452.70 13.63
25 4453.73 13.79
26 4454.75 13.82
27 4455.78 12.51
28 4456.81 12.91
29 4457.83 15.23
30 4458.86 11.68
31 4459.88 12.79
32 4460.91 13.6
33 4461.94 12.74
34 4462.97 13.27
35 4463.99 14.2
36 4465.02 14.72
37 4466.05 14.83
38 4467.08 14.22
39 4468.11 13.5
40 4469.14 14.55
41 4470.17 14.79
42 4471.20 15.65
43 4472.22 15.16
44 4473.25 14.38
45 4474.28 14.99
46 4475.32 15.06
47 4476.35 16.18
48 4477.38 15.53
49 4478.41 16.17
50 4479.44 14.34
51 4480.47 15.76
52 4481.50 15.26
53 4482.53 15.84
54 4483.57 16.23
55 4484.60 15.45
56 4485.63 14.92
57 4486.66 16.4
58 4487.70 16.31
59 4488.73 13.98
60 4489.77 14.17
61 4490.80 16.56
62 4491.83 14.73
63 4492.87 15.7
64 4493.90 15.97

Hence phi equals 4476.35 angstrom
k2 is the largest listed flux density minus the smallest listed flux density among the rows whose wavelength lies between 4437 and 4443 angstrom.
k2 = 2.9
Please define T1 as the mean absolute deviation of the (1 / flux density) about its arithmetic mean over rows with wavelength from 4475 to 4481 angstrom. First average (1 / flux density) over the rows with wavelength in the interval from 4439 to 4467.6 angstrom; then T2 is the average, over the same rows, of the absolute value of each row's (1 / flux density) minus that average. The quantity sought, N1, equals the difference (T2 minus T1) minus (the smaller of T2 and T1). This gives -0.0007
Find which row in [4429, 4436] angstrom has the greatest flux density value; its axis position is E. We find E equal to 4432.24 angstrom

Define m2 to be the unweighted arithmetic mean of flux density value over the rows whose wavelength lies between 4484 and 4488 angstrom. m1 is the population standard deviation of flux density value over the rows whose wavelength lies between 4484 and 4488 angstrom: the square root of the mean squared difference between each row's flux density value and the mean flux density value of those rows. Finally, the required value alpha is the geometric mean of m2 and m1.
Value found 3.1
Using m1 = 0.62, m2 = 15.8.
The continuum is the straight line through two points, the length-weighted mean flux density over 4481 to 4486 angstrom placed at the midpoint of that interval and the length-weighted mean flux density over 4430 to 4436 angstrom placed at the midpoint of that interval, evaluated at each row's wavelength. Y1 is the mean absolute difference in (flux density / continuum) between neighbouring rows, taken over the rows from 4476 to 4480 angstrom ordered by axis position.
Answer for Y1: 0.068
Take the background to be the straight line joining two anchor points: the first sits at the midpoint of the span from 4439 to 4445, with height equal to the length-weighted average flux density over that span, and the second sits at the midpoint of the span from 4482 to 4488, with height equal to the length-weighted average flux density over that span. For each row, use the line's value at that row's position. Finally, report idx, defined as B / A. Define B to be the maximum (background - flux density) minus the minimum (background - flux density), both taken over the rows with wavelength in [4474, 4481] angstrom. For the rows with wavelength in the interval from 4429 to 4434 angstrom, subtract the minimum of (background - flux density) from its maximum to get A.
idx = 1.4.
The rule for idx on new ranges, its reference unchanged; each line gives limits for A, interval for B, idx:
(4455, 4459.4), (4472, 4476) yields 0.2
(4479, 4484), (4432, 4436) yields 1.3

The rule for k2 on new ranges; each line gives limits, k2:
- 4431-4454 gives 4.0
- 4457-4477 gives 4.5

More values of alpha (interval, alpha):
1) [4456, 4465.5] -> 3.7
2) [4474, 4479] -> 2.8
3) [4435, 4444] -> 4.0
